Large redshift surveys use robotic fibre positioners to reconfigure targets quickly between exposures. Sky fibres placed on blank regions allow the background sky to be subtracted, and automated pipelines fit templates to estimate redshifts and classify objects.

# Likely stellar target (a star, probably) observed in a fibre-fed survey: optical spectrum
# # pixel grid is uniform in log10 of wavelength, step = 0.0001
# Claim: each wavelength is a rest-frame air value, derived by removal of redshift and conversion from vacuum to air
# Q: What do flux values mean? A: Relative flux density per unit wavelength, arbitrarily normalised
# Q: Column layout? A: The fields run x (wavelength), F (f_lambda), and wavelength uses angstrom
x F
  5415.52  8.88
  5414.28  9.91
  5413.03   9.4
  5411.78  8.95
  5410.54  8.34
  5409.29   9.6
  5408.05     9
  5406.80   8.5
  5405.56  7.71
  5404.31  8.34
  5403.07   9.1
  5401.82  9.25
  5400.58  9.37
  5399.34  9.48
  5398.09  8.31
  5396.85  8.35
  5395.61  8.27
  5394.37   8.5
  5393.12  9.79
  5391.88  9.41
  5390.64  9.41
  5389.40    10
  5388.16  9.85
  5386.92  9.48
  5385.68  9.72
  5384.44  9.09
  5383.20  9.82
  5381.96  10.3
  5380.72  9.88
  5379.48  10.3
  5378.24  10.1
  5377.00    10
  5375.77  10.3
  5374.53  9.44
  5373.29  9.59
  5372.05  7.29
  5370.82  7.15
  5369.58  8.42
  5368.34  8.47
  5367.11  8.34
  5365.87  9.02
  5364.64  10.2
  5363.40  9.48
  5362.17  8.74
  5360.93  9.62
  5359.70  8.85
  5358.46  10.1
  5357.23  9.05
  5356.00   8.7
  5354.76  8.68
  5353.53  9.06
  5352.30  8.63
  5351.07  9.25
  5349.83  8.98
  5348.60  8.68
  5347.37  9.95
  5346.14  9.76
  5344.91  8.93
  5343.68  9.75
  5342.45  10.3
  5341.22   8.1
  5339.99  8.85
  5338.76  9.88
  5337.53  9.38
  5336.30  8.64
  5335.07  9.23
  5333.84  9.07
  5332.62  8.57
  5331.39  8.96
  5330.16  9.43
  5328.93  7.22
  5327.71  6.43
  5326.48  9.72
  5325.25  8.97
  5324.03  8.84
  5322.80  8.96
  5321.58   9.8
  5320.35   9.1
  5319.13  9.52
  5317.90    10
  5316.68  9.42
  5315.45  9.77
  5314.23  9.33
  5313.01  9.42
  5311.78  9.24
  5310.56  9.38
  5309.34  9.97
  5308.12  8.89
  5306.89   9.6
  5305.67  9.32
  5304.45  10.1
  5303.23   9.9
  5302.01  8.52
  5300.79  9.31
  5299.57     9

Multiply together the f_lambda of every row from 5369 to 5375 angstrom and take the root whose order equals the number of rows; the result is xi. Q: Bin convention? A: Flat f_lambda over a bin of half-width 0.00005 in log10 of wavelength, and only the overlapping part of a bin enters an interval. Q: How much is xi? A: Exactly 8.3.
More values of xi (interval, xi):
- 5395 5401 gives 8.7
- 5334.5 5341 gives 9.2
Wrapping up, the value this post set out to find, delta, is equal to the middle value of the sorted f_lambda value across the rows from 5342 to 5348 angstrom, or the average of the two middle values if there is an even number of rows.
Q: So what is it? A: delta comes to 9.8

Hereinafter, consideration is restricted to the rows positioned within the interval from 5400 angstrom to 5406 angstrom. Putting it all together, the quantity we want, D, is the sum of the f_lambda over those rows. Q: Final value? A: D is 43.8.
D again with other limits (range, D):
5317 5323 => 47.4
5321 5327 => 46.3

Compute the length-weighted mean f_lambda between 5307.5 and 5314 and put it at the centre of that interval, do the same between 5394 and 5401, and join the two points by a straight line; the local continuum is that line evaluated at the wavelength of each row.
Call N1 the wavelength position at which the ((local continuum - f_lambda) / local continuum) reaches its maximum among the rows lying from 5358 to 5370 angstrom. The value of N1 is 5367.11 angstrom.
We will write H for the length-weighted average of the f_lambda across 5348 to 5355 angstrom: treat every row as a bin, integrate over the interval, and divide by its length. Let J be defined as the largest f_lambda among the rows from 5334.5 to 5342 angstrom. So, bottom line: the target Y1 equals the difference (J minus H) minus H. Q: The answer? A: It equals -7.91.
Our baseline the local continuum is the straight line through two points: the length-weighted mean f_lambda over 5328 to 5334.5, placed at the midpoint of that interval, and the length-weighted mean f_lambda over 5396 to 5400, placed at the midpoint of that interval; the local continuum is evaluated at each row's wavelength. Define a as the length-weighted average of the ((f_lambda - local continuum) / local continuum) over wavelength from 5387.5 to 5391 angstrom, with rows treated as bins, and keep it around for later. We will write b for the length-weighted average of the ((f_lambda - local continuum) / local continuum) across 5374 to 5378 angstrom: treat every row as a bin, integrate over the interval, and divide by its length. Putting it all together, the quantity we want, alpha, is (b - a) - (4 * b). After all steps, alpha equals -0.57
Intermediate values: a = 0.13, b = 0.149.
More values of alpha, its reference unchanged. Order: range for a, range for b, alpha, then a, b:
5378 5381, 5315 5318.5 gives -0.59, 0.17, 0.142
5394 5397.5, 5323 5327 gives -0.17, -0.04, 0.071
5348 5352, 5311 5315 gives -0.34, 0.04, 0.099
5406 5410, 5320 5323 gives -0.32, 0.03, 0.096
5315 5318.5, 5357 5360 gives -0.42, 0.14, 0.094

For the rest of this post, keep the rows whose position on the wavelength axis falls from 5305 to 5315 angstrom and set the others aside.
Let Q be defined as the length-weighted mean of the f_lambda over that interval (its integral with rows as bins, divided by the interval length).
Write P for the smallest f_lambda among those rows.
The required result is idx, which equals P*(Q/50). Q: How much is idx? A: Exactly 1.67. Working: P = 8.89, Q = 9.4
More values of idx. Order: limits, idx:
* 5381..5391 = 1.77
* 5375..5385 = 1.81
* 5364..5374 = 1.22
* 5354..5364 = 1.59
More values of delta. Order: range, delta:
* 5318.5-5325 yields 9.1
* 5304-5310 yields 9.6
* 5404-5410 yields 8.5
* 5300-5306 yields 9.3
